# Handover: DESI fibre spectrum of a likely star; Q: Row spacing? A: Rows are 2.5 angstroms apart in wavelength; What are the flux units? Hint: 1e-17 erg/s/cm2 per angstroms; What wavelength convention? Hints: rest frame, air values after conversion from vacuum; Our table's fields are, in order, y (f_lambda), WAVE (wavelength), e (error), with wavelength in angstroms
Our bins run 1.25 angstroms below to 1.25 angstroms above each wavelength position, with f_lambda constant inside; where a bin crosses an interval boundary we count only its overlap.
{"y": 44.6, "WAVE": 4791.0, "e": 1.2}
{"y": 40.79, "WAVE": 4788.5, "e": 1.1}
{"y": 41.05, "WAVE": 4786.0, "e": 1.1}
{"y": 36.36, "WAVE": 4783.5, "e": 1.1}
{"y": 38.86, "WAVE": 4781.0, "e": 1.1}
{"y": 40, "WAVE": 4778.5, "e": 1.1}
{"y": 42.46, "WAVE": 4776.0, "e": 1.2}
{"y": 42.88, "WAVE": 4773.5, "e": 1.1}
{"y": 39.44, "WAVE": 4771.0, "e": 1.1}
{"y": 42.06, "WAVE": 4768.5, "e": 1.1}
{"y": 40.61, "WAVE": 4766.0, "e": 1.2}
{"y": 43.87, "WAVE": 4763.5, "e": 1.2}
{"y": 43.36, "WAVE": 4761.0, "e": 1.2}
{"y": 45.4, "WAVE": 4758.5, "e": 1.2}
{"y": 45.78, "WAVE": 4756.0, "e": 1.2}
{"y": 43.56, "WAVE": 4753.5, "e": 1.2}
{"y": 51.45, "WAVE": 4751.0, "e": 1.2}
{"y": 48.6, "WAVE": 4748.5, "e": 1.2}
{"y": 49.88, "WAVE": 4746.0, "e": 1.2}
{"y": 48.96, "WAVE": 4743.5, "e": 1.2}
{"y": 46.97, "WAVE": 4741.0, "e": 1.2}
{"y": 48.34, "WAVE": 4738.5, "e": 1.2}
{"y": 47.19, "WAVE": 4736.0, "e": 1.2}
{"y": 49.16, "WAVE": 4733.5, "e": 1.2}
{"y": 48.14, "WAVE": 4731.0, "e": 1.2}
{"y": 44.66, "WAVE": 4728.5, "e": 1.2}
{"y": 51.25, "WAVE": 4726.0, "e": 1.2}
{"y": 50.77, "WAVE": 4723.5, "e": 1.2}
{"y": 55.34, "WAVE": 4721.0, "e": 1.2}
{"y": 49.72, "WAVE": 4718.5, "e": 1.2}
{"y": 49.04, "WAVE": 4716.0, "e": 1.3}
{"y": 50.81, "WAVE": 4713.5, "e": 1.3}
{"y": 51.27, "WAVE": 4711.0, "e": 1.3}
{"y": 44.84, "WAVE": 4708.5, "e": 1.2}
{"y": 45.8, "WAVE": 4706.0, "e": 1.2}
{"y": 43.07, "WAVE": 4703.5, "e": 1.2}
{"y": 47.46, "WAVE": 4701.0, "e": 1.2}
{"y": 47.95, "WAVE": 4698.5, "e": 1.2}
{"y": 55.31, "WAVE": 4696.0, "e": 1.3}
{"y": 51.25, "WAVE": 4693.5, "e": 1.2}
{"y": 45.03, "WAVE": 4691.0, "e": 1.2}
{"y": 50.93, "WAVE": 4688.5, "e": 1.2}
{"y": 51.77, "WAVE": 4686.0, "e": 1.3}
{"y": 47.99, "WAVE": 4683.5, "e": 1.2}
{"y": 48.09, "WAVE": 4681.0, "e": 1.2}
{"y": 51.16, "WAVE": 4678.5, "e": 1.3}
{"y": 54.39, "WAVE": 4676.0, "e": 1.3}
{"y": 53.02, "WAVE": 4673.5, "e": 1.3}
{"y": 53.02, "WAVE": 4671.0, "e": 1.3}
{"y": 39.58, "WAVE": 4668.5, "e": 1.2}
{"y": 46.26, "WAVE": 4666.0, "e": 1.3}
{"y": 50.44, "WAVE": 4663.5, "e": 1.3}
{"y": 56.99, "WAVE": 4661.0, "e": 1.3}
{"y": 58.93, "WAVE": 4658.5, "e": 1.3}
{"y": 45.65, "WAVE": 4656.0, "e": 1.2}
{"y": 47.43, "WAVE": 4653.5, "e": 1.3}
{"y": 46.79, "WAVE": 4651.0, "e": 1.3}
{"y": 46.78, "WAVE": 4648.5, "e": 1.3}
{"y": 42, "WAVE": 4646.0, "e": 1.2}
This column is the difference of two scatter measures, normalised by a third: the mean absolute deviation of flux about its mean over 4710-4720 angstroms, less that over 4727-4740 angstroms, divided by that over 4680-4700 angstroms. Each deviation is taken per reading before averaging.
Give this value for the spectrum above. -0.2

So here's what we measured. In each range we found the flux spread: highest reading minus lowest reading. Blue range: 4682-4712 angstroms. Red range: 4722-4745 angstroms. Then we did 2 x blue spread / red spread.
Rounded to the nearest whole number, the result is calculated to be 4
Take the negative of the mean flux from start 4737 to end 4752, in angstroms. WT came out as -49.0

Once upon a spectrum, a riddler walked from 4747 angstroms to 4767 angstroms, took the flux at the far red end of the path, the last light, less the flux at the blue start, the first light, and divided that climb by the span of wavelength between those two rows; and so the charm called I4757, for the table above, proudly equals -0.46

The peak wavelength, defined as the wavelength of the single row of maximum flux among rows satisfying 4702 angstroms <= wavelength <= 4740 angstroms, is 4721.0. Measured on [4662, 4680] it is 4676.0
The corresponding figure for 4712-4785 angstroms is 4721.0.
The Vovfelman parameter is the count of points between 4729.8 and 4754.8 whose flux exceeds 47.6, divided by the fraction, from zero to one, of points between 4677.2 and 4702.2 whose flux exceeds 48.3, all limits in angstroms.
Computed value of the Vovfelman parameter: 14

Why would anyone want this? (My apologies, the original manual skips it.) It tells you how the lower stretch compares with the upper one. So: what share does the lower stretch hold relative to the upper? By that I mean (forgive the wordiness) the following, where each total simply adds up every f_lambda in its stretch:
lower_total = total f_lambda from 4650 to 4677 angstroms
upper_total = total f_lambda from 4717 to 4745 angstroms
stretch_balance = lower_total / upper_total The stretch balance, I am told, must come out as 1.02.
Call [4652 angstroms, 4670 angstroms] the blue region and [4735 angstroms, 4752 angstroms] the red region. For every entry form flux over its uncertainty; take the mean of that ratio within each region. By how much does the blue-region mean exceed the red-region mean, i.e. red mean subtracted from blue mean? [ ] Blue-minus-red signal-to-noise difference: -1.9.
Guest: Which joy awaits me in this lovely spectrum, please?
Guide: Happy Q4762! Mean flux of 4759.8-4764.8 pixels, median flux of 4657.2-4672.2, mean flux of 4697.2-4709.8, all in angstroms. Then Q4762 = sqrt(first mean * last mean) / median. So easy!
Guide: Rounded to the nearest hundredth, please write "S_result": 0.86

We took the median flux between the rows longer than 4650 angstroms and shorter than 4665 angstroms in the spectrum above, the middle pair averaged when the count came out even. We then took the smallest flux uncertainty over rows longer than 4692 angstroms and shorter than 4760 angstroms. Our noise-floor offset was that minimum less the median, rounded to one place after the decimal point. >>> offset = -47.7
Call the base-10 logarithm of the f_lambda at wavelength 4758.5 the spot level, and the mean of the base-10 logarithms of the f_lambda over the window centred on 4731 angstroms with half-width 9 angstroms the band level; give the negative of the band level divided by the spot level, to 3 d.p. -1.017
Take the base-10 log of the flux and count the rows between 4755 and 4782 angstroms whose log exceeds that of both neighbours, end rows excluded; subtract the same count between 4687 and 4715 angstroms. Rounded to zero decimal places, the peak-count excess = 0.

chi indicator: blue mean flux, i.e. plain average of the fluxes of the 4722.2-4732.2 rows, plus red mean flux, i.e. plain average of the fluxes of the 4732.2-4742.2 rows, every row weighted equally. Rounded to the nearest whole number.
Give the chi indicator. 97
